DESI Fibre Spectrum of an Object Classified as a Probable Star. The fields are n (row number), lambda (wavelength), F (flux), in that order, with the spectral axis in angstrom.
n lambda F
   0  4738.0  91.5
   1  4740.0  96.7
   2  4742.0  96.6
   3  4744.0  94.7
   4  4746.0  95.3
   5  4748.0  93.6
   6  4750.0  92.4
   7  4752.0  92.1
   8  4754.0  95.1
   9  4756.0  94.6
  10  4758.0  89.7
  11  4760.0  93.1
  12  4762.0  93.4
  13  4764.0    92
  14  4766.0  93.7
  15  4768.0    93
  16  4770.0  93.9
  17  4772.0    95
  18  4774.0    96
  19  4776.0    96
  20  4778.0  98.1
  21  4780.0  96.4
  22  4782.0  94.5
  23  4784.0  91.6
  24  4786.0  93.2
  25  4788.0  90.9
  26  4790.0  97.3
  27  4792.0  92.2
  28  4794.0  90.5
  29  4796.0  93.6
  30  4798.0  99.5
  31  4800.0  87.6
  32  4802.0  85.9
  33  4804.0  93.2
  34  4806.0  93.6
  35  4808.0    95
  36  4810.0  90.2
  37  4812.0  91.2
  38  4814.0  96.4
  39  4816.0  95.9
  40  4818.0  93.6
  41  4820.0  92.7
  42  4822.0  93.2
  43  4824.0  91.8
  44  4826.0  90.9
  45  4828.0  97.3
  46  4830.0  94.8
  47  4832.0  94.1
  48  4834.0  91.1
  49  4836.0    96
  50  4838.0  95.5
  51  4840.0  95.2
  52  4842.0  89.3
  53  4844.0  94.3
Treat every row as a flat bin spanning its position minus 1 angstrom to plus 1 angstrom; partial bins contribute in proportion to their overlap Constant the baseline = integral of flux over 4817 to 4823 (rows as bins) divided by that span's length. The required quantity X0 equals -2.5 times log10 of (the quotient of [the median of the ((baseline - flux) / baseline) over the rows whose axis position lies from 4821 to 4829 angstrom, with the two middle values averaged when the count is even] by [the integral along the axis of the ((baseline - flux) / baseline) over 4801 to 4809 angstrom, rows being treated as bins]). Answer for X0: 2.9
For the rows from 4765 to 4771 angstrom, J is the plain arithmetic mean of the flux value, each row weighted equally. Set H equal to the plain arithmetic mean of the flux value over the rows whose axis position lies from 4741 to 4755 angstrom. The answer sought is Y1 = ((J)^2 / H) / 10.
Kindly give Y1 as 9.28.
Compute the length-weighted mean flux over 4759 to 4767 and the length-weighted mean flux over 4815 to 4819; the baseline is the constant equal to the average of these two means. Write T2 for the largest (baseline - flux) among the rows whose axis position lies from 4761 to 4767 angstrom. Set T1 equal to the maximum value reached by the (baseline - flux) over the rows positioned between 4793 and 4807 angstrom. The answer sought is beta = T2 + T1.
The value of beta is 9.9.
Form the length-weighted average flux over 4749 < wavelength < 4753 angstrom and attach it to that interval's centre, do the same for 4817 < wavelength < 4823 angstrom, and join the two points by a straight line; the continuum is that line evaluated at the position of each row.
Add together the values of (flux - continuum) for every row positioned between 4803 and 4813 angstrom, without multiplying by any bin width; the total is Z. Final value -1.8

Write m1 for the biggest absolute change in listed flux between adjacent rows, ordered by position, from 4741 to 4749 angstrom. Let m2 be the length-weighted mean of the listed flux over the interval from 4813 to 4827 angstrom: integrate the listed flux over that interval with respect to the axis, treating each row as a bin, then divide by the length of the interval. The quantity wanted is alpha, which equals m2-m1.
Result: 91.6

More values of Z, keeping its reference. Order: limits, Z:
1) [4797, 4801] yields 1.3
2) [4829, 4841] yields 6.5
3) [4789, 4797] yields 2.4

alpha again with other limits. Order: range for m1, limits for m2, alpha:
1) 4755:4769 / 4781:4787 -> 88.2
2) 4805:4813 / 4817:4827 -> 87.6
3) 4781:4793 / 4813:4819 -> 88.9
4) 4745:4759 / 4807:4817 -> 88.8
